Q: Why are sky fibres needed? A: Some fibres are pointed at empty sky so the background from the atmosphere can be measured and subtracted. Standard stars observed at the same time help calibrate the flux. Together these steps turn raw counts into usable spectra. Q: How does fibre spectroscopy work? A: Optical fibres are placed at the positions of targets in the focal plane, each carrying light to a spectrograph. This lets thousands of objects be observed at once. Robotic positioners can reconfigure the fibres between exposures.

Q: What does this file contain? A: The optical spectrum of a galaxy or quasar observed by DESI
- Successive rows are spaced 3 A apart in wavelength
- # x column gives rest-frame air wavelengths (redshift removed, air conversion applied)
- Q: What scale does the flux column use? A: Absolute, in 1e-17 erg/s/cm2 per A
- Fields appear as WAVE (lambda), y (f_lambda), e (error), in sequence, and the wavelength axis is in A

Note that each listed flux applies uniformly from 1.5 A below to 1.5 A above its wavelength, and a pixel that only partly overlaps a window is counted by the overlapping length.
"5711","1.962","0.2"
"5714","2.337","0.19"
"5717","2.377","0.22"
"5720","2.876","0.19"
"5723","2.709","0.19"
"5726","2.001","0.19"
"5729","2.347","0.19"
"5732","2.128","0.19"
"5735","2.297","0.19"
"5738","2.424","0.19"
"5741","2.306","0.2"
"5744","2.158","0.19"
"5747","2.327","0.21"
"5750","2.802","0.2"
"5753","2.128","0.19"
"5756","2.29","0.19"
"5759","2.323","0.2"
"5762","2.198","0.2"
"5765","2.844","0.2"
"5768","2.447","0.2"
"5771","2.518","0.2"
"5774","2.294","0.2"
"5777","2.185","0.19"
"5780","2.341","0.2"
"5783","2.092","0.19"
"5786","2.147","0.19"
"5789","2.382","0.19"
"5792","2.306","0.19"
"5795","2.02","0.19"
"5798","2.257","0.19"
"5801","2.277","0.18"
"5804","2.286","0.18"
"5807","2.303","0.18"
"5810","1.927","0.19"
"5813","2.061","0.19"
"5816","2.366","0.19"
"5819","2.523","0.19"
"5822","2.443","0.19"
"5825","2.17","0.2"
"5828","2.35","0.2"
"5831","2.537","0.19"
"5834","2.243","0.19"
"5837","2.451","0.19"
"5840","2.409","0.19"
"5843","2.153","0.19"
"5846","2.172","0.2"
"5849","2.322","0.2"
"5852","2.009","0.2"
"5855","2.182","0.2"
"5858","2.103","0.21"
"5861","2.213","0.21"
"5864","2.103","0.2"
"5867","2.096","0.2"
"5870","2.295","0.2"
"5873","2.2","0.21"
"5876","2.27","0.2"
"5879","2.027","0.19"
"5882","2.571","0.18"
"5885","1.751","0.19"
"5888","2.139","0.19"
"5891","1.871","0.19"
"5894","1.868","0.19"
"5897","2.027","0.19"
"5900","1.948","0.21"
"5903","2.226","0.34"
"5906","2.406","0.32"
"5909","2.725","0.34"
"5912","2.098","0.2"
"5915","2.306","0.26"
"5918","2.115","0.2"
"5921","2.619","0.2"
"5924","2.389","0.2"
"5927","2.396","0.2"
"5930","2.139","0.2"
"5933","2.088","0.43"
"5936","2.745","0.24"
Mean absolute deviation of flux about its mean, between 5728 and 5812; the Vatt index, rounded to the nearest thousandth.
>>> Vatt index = 0.128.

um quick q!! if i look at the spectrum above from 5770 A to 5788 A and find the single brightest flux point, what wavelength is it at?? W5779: 5771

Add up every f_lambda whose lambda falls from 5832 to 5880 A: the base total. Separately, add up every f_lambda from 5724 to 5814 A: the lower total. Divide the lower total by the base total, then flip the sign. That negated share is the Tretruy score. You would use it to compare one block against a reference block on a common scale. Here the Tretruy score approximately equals -1.9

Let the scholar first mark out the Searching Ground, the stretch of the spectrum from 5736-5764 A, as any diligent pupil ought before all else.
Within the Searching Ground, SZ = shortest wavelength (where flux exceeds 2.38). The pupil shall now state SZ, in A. 5738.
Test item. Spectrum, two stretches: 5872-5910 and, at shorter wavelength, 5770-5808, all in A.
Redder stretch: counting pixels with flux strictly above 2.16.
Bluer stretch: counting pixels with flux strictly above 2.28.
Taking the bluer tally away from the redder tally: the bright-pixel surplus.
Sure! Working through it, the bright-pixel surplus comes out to -1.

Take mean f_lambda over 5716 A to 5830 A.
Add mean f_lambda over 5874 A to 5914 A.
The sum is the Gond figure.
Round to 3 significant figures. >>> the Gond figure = 4.47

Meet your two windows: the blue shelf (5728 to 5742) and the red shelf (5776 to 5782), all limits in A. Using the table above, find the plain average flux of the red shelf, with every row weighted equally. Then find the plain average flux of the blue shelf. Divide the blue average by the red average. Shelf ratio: 1.02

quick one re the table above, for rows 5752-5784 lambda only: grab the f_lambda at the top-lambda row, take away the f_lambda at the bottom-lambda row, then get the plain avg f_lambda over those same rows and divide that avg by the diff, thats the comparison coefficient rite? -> -65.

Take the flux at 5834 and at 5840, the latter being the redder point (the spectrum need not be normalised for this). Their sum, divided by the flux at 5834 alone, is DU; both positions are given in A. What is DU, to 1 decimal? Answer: 2.1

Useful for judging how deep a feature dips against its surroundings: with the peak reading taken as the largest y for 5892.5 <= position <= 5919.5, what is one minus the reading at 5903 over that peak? 0.18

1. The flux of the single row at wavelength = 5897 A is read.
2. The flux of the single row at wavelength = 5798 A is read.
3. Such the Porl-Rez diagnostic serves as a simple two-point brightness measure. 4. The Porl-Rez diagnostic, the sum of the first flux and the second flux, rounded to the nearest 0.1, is 4.3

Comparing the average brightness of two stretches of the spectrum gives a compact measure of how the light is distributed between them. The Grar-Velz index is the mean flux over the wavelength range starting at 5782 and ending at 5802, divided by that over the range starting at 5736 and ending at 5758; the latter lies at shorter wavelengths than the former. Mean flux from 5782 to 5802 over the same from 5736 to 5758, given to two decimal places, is 0.94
